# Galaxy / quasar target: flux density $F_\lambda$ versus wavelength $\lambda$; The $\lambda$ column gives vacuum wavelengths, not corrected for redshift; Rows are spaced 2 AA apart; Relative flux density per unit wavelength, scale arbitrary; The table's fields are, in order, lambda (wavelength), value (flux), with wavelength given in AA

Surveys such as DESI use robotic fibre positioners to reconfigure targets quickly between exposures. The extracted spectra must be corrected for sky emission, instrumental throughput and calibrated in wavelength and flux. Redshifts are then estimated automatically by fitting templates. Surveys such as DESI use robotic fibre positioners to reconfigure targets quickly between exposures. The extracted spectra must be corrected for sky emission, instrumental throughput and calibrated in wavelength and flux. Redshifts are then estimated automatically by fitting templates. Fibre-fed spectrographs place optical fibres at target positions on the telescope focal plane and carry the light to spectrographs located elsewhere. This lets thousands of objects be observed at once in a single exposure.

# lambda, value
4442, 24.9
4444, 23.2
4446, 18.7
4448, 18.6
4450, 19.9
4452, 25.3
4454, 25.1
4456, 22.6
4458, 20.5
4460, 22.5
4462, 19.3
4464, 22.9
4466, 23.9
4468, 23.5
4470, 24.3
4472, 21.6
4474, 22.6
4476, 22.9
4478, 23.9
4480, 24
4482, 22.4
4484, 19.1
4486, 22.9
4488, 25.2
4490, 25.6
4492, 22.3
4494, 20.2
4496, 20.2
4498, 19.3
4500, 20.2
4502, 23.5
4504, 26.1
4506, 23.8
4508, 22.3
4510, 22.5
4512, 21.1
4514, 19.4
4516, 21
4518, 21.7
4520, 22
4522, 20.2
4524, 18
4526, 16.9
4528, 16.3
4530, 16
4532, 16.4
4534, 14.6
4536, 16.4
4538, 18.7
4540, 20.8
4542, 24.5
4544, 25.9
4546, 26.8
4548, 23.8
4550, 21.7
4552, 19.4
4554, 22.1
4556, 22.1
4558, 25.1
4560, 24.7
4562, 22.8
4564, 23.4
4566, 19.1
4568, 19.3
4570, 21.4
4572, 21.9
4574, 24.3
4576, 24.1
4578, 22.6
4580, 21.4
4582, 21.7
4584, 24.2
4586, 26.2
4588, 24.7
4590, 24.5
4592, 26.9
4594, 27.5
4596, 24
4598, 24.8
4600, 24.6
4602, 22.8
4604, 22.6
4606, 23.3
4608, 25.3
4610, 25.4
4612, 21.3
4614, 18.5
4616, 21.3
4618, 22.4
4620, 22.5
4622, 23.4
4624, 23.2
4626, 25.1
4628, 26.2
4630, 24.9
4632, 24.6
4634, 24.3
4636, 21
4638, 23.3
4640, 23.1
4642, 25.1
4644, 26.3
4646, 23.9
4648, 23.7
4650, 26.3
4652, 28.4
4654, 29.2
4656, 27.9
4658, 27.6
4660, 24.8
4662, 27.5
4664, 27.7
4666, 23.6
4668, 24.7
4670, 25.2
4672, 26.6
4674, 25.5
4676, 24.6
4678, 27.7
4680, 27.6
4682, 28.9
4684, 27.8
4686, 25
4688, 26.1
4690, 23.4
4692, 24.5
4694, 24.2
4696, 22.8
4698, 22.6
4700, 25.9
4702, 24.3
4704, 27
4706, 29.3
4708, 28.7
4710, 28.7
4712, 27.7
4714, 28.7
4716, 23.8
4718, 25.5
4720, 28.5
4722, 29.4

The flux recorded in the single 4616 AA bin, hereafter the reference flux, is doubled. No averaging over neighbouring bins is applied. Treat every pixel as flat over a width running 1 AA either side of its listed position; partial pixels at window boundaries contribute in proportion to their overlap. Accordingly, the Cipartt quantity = 43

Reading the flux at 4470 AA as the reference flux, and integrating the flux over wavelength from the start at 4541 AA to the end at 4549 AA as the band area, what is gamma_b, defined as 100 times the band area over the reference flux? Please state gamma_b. 831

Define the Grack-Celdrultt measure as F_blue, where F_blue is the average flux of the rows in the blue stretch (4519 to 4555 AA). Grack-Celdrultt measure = 20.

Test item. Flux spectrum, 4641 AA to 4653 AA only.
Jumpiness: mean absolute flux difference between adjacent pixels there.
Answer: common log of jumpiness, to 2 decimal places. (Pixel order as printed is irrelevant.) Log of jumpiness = 0.23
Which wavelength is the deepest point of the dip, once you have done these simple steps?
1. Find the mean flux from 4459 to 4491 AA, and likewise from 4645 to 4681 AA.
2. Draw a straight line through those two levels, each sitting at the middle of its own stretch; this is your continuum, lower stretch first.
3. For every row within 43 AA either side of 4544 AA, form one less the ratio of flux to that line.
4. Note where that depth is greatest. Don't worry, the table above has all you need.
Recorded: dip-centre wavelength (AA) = 4534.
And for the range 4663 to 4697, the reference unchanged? 4696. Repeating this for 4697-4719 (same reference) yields 4698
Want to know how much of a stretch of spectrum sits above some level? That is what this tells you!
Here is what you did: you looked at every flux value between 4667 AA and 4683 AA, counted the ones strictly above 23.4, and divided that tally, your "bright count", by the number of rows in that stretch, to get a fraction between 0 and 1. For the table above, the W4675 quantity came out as 1.0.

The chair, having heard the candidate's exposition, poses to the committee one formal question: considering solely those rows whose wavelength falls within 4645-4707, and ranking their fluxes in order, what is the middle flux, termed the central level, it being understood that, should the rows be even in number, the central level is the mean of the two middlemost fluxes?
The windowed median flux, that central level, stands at 26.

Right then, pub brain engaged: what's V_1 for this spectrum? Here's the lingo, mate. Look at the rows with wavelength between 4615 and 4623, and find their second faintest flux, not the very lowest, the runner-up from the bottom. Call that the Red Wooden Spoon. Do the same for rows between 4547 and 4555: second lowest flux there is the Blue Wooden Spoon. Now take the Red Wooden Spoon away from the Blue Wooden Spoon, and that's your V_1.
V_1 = -1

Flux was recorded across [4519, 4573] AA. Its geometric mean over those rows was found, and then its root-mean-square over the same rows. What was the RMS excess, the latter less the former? 0.53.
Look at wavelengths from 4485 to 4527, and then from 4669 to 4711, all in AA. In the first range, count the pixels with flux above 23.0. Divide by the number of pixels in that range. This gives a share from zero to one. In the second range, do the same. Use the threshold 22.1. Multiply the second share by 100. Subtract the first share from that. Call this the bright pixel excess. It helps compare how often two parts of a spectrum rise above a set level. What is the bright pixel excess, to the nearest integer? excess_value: 100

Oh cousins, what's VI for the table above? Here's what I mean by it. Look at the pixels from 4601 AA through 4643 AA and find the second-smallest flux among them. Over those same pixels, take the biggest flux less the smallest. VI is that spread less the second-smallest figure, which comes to -13.3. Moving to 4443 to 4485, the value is -12.0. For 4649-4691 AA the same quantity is -17.8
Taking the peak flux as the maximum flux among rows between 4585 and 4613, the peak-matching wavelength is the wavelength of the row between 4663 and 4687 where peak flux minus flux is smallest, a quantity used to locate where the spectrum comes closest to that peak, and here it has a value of 4682 AA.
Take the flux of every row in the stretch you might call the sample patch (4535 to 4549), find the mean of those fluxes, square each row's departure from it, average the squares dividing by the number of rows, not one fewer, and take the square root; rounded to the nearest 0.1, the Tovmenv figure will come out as 3.6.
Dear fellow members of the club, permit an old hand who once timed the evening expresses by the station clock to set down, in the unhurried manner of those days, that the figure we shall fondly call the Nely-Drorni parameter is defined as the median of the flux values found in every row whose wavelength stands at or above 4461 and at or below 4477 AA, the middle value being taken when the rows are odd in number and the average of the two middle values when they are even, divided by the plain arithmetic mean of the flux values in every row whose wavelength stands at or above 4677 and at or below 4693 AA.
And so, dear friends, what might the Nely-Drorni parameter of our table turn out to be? 0.87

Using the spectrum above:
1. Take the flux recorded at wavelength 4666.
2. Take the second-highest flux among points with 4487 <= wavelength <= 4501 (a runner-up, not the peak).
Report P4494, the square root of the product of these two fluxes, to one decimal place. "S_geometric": 24.4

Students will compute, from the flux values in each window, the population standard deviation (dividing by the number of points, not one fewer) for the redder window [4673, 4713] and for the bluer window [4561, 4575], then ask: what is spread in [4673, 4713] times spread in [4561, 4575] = 3.8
